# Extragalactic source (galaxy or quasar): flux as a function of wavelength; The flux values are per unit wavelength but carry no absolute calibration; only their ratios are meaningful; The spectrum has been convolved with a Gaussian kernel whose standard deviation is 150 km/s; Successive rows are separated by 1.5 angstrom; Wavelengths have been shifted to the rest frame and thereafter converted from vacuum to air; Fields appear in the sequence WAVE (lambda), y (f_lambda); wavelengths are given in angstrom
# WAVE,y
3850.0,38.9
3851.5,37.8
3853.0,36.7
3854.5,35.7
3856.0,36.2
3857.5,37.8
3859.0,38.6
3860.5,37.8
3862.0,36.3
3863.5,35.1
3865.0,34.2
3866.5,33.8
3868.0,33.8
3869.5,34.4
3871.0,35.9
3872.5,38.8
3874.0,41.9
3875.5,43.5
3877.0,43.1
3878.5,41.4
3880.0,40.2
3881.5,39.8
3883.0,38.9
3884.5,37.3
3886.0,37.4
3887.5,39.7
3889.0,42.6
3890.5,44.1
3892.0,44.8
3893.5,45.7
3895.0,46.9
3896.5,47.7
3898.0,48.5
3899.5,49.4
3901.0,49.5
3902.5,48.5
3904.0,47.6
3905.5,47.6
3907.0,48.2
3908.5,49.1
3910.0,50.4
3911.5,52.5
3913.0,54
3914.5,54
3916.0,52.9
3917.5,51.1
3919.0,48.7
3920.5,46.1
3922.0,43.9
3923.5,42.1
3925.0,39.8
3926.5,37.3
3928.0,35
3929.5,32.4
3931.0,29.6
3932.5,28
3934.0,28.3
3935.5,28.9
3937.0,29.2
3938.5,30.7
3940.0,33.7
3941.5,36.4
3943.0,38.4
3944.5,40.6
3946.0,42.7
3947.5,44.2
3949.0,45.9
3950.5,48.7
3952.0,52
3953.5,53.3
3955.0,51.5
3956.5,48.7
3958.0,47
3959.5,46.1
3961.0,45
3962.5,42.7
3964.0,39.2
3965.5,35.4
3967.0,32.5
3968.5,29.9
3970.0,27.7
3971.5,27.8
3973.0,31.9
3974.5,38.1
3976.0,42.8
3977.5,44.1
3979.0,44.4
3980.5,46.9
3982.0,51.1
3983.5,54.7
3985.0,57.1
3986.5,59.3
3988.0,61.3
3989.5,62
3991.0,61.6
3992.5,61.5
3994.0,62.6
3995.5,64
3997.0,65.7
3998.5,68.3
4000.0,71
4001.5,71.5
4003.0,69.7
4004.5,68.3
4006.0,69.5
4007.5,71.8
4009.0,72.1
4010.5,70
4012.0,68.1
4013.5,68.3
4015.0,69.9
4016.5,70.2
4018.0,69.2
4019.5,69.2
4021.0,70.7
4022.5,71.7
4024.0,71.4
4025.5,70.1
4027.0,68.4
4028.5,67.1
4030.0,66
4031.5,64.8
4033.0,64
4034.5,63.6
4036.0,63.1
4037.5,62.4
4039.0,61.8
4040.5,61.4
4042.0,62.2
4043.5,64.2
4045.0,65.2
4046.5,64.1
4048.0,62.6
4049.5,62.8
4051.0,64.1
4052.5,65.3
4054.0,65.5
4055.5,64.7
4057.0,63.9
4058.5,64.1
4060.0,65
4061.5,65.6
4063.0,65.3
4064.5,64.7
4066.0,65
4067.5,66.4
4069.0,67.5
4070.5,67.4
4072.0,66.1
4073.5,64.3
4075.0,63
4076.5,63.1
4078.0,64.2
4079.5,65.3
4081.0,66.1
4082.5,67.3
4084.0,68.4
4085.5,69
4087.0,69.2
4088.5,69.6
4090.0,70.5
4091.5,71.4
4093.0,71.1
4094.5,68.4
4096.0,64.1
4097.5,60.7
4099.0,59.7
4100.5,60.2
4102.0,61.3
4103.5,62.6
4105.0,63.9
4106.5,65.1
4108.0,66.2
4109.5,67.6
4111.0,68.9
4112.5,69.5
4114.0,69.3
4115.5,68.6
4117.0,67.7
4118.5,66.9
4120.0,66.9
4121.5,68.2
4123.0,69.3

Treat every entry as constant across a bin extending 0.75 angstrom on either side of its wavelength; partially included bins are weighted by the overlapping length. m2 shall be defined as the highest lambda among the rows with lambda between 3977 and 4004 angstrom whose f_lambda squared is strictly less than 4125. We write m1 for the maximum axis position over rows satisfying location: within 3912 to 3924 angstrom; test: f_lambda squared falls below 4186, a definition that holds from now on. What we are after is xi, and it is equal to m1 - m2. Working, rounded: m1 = 3923.5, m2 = 3995.5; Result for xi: -72.0 angstrom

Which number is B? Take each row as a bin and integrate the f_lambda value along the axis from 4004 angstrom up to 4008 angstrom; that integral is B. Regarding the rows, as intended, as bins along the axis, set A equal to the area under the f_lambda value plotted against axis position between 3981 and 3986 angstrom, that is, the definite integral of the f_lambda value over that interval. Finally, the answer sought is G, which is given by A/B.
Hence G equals 0.97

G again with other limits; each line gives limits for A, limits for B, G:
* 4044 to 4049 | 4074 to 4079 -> 1.01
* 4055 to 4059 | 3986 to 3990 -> 1.05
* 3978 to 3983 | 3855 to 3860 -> 1.27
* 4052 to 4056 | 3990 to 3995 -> 0.84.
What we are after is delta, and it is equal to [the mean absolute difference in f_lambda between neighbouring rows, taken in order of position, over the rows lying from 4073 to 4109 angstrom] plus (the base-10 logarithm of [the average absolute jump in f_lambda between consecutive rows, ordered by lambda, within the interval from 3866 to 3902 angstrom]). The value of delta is 1.30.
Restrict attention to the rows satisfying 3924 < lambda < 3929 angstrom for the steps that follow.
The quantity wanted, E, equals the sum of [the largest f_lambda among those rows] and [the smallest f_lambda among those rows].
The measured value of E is 75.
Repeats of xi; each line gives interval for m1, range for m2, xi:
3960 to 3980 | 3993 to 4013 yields -16.5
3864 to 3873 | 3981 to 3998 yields -123.0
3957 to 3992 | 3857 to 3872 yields 120.0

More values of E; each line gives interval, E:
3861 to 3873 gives 73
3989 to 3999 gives 130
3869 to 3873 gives 73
